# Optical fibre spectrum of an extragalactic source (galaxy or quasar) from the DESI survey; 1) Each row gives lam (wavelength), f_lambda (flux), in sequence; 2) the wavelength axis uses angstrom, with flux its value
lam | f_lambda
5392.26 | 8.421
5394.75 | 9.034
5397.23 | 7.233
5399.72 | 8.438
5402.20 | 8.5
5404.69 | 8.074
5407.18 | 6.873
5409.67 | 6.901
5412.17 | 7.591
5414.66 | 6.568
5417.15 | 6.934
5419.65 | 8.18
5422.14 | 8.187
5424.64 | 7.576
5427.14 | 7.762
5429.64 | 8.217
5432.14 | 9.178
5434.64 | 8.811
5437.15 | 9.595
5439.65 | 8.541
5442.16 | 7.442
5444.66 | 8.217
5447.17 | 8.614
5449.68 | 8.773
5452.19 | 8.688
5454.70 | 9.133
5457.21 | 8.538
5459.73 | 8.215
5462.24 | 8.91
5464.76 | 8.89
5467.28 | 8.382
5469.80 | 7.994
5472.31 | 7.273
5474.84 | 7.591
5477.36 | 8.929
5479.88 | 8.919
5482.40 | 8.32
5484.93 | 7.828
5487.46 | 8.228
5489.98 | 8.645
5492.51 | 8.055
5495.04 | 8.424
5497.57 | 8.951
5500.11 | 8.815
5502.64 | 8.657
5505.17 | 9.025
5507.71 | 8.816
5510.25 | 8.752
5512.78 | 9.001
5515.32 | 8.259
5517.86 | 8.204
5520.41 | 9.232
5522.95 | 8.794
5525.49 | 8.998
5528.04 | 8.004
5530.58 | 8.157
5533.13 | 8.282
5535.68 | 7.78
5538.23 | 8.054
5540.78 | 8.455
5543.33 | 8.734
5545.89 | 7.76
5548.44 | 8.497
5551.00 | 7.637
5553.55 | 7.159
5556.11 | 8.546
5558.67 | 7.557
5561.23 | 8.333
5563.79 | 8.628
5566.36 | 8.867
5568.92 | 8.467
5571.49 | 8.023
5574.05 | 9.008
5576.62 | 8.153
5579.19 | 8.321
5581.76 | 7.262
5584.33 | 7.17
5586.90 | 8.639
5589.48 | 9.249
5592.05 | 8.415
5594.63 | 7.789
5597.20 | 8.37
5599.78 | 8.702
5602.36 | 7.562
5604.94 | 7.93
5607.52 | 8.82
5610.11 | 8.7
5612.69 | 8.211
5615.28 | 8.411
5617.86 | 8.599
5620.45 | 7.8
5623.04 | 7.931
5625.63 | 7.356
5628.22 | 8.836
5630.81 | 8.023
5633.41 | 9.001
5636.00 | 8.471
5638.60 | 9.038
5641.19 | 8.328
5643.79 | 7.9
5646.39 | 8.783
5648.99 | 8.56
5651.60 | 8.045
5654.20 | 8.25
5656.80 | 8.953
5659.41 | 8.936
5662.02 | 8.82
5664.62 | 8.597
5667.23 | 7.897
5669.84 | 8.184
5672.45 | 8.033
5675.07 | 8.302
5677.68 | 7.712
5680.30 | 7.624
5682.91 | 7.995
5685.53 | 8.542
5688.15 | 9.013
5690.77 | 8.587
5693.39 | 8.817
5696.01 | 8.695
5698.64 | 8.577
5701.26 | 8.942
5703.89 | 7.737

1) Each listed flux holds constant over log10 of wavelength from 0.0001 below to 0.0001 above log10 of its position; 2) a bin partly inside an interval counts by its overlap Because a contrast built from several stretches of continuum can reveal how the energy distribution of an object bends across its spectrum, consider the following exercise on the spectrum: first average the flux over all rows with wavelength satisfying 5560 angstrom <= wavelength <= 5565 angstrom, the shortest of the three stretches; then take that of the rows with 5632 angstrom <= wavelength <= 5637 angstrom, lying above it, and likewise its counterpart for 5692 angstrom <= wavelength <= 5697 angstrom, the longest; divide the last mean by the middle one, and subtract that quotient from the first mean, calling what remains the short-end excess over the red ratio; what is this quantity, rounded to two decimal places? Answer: 7.48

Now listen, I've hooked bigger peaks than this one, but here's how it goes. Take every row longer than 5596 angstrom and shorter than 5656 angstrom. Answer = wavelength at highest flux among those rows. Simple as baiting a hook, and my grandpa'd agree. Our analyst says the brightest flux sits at 5638.60 angstrom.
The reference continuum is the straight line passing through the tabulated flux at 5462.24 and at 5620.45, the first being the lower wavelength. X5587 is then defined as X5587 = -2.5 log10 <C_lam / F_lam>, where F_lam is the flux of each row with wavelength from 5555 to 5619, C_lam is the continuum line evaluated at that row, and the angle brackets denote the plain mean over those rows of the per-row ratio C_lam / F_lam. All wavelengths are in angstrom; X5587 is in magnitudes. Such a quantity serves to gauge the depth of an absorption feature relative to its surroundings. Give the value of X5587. 0.032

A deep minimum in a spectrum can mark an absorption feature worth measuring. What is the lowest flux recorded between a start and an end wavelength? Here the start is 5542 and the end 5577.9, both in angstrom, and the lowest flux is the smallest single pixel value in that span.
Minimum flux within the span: 7.159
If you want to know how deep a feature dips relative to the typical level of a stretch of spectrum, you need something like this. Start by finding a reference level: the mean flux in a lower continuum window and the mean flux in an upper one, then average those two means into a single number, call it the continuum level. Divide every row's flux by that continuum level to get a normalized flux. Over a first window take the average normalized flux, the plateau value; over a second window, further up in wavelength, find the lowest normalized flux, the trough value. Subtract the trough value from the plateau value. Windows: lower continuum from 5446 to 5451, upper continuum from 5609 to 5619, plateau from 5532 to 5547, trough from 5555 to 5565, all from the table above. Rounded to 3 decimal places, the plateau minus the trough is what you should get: 0.072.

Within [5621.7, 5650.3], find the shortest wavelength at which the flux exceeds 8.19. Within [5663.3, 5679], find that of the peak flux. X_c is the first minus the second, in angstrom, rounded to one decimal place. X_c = -36.4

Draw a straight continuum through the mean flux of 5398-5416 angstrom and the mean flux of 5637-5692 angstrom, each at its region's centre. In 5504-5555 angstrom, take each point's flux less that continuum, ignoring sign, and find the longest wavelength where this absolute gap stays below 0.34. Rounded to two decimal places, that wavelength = 5545.89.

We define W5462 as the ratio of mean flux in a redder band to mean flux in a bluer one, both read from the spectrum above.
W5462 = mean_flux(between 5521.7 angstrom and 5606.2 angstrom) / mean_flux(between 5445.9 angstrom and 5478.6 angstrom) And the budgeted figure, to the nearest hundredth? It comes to 0.97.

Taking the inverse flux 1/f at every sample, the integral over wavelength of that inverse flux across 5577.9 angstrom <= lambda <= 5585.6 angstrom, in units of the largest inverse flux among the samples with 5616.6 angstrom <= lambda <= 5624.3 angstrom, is 8.0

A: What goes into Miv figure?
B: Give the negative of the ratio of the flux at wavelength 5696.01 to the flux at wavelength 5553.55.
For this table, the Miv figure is -1.21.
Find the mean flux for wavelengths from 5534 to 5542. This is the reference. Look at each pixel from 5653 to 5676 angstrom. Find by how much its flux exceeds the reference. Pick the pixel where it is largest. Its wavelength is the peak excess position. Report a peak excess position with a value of 5656.80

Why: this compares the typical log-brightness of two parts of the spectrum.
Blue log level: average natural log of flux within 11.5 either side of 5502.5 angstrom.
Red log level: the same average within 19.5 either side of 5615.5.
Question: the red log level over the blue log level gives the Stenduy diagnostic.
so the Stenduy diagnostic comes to 0.976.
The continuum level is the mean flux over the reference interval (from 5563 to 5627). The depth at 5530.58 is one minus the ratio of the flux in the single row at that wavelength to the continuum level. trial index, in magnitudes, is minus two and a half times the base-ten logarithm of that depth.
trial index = 4.8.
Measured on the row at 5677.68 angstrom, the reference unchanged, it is 3.0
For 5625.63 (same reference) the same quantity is 2.4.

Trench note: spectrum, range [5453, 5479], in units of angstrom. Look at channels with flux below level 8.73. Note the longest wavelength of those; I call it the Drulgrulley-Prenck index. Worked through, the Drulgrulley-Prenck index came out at 5474.84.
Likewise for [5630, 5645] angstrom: 5643.79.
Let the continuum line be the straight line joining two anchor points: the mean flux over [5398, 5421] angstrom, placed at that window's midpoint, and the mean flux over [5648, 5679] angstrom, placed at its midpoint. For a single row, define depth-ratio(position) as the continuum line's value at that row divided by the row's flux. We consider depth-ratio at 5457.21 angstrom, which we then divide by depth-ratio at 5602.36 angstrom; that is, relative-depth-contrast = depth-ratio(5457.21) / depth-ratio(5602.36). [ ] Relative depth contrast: 0.84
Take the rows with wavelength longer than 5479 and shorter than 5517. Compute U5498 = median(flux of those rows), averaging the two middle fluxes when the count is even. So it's 8.66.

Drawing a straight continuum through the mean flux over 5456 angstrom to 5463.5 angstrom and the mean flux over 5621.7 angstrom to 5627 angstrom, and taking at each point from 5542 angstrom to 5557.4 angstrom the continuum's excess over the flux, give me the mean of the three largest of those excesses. 0.5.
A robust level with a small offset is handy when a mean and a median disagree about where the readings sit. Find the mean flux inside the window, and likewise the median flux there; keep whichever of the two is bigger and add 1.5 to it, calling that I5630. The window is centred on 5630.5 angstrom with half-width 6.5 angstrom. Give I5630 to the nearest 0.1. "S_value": 10.0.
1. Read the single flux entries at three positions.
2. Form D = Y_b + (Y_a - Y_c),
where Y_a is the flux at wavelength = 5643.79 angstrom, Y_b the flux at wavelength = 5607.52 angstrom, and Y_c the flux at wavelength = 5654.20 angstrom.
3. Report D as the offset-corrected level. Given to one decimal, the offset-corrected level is 8.5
